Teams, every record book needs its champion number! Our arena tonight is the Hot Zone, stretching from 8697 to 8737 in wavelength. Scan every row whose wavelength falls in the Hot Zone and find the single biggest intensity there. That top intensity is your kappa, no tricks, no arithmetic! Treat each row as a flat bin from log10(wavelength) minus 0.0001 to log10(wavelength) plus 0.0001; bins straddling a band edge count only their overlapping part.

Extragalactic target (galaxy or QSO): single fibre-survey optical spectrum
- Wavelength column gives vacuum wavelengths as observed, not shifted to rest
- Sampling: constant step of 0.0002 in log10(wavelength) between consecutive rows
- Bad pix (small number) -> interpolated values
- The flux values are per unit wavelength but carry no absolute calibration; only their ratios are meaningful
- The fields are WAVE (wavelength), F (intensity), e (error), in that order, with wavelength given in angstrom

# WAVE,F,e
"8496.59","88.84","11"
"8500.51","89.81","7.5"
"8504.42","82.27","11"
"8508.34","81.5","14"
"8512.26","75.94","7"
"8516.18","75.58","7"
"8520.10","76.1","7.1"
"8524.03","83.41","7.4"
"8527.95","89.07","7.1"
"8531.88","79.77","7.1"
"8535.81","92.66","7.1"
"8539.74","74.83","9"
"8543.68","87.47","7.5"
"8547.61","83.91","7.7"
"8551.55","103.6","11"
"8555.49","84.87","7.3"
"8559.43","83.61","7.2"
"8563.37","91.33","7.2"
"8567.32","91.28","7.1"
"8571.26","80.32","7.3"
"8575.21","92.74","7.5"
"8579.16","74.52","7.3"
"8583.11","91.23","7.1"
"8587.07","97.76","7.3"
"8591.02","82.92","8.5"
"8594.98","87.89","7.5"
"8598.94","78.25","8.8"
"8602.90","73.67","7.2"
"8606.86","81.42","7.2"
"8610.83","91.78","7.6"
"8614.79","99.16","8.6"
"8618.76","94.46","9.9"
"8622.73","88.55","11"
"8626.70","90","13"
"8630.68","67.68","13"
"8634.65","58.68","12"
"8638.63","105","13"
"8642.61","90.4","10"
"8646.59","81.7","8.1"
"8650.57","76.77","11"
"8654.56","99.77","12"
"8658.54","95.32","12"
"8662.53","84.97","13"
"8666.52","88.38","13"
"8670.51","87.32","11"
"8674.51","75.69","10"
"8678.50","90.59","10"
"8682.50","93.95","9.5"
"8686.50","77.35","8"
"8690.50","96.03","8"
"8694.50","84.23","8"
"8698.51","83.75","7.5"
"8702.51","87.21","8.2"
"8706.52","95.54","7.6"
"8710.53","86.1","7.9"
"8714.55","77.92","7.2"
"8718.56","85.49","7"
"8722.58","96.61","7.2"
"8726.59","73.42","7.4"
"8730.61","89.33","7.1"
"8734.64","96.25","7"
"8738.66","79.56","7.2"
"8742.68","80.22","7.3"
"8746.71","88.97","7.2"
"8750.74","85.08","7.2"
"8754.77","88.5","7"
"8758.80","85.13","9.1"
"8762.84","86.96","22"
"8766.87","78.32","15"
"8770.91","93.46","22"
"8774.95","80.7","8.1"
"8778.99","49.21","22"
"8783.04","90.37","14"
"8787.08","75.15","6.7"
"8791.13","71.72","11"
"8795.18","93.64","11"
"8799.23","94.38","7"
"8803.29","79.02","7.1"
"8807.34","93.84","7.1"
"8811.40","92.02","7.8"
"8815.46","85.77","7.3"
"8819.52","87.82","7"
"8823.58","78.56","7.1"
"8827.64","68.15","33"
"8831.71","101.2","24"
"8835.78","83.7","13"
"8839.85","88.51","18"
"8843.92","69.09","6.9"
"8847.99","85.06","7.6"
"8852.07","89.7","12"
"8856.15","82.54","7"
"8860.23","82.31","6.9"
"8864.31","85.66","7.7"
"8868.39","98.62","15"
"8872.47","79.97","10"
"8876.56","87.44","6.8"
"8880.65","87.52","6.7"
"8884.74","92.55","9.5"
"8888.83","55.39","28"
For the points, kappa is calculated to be 96.61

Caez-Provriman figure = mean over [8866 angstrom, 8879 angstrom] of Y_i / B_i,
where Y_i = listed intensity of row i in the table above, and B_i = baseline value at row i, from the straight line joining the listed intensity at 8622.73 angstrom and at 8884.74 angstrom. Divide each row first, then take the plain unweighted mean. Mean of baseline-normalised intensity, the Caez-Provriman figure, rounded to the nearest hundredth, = 0.96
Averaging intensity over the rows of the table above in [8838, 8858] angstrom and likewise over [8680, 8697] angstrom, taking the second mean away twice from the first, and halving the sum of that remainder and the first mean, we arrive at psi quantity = -5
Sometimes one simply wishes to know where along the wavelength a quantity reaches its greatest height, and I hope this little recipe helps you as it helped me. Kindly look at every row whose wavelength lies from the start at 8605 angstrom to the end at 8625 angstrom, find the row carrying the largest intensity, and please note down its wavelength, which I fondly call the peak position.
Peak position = 8614.79 angstrom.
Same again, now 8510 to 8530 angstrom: 8527.95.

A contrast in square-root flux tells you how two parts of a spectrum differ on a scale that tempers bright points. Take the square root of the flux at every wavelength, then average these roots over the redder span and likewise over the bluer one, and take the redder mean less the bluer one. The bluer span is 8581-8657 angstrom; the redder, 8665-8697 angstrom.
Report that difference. 0.04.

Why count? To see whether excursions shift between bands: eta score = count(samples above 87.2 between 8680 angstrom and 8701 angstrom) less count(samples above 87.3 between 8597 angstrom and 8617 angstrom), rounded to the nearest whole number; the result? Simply 0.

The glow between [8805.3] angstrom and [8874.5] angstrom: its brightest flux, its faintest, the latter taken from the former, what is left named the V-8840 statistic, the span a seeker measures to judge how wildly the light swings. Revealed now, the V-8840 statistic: 33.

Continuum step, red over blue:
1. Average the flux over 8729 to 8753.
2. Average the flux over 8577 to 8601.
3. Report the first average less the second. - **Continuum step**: 1.1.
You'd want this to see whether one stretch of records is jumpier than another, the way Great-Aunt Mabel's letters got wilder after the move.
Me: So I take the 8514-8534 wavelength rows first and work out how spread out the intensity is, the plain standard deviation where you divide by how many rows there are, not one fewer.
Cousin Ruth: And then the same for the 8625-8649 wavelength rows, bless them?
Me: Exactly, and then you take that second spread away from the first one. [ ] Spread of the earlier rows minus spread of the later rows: -10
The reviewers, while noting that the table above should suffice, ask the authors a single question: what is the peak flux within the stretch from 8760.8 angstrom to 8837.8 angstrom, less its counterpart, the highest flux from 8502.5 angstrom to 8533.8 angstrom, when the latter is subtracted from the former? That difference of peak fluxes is 12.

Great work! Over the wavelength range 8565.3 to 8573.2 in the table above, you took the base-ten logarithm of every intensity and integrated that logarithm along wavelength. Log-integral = 15.3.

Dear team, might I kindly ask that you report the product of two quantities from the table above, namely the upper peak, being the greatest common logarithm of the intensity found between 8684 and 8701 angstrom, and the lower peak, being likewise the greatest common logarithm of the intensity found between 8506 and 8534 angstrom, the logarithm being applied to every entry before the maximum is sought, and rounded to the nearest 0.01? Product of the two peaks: 3.87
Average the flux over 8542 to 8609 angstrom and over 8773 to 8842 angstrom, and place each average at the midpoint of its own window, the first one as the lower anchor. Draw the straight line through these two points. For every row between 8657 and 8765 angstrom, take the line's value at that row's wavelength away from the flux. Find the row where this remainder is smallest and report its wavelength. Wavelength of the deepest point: 8726.59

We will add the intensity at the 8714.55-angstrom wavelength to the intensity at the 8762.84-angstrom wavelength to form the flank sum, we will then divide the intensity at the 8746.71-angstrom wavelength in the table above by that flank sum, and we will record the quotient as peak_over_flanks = 0.540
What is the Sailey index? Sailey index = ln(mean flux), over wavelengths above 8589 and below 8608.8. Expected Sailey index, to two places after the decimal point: 4.39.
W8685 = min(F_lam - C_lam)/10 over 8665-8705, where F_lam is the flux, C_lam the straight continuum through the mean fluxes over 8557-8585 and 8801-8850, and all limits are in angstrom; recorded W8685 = -1.0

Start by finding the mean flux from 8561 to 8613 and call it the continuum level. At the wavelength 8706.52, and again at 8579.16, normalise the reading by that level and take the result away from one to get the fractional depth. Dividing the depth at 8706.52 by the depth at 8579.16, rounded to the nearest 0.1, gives -0.9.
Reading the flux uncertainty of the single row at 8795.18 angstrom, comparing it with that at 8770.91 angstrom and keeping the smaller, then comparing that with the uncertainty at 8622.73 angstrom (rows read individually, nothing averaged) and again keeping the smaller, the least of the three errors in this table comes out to 11.0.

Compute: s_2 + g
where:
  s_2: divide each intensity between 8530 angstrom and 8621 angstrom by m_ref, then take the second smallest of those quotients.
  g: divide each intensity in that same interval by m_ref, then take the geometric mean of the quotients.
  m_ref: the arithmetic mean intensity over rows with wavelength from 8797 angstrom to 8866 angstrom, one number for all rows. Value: 1.89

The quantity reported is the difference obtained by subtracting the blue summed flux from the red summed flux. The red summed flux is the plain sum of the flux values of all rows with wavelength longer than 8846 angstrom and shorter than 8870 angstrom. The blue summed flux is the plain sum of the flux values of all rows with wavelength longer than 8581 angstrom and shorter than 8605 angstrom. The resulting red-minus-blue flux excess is 12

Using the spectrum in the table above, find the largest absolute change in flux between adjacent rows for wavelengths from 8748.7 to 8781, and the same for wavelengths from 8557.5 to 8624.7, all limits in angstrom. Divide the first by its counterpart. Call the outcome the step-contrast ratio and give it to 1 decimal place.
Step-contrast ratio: 1.7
